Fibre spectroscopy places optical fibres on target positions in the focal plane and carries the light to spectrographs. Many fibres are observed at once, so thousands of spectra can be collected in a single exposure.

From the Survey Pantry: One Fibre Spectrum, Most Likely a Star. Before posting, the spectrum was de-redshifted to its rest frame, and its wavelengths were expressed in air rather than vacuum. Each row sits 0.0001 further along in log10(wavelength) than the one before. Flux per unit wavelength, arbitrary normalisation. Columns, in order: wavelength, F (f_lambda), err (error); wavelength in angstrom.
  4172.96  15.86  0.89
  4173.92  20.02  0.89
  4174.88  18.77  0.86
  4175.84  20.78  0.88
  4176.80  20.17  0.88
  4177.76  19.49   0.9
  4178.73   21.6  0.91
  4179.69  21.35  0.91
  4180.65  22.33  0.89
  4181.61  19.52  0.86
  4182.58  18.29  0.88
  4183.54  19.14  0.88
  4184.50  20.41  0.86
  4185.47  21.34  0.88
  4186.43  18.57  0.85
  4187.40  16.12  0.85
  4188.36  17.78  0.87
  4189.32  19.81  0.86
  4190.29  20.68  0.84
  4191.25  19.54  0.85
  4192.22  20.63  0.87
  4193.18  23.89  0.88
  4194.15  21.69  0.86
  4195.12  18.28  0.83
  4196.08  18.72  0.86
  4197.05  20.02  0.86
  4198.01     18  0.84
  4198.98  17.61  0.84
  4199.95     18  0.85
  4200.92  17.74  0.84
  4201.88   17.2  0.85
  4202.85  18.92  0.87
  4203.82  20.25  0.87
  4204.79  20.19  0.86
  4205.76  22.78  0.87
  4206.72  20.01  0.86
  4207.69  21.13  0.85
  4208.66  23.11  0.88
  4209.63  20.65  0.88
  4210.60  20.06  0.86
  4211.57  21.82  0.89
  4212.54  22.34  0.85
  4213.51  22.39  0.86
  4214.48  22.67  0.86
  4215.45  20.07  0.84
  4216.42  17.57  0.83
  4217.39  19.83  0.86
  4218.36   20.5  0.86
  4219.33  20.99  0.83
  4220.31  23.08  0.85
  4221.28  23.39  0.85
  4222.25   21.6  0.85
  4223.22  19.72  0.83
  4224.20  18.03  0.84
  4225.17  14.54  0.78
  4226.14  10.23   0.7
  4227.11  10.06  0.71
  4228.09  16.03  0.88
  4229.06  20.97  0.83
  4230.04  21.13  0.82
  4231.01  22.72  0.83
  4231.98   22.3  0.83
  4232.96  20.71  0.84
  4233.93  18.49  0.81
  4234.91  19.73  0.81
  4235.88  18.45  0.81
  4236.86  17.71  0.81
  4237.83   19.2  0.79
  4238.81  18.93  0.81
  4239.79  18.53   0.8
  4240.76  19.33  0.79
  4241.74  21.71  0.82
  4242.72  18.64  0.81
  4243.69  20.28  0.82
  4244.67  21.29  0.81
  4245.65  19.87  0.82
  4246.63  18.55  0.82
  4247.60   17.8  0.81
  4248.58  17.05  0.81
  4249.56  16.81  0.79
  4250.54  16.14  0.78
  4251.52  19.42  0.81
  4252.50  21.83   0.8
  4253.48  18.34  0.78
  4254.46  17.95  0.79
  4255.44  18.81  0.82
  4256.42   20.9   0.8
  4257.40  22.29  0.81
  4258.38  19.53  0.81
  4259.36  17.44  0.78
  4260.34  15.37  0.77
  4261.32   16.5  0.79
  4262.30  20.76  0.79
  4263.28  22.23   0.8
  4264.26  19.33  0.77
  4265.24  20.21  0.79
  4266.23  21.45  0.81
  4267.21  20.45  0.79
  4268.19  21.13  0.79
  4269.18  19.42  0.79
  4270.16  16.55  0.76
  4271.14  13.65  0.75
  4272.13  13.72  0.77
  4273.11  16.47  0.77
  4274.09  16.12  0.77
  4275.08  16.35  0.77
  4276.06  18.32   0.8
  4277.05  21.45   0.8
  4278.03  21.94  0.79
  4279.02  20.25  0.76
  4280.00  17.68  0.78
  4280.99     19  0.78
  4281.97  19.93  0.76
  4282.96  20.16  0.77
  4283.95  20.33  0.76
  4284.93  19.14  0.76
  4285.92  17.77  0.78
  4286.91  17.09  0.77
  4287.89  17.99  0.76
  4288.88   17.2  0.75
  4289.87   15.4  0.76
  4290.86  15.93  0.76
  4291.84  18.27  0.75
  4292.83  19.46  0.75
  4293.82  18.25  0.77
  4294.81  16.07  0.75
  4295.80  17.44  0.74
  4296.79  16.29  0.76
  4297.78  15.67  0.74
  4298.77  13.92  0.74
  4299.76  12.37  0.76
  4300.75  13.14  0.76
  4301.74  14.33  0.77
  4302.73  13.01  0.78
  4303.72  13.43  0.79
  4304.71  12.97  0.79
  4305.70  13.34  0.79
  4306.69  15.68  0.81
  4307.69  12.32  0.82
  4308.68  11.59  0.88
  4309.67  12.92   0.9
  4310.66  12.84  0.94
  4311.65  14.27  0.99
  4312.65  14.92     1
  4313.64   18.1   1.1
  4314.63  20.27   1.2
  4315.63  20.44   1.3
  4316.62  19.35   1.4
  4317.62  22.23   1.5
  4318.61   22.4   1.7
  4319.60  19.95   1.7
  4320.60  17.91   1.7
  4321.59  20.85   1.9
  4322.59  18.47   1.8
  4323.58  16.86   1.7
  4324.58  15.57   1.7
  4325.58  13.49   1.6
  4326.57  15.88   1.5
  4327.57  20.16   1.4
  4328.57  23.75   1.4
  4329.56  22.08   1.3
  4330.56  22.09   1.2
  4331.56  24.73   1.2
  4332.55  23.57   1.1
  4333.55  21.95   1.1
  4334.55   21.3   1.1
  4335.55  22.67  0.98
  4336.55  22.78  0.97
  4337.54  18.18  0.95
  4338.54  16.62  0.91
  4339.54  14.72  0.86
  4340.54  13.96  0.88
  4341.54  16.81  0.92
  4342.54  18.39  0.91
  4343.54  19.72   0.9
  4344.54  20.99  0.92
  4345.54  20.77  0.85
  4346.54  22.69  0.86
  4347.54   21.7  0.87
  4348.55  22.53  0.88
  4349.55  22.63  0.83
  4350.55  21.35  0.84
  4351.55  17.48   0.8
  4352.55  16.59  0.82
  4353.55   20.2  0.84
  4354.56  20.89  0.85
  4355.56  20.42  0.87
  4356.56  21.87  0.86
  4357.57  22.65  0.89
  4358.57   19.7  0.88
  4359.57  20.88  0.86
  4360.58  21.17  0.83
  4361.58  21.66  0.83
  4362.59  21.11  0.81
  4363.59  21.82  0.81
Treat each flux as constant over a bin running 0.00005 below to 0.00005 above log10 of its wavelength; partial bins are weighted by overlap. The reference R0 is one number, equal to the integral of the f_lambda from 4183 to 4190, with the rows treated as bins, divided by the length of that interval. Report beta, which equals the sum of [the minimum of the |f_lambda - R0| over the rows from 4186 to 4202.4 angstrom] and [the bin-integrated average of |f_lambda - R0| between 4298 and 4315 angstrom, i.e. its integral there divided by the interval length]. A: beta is 5.5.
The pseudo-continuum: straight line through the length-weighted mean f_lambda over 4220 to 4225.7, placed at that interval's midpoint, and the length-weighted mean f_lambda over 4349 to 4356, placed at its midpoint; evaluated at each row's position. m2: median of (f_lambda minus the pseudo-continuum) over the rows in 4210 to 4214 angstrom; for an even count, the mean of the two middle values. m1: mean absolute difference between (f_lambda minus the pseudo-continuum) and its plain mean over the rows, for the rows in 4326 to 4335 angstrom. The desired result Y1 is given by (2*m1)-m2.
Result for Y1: 1.3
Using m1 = 1.74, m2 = 2.2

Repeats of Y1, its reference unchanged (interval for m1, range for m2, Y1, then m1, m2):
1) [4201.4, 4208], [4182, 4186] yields 2.4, 1.16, -0.1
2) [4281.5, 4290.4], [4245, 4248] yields 4.1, 1.38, -1.4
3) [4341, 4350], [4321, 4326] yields 6.3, 1.59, -3.1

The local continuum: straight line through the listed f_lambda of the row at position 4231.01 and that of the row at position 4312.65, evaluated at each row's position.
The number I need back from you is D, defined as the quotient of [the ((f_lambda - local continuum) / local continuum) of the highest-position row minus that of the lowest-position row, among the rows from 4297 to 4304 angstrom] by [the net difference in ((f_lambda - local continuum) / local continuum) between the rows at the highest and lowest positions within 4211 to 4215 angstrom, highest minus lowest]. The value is -2.4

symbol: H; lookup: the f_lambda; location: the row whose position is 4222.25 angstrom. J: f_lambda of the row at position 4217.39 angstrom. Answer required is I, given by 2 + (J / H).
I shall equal 2.9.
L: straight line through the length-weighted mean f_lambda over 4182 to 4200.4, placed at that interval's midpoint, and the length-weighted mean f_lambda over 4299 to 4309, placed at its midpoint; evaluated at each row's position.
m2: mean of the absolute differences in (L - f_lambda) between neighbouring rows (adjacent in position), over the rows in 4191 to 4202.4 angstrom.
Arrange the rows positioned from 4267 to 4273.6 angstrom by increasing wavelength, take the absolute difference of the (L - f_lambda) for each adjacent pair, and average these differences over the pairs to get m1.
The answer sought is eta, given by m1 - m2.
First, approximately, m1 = 1.83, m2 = 1.4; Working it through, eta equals 0.4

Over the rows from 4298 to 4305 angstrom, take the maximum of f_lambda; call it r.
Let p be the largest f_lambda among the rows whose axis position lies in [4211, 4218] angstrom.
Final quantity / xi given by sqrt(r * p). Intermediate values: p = 22.67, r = 14.33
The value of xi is 18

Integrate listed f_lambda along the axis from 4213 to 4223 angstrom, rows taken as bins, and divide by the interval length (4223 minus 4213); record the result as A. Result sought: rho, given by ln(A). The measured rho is 3.05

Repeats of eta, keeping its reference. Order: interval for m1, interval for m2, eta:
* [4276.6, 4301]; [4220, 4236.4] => -0.9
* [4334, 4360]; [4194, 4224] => 0.2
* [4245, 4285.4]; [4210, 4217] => 0.3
